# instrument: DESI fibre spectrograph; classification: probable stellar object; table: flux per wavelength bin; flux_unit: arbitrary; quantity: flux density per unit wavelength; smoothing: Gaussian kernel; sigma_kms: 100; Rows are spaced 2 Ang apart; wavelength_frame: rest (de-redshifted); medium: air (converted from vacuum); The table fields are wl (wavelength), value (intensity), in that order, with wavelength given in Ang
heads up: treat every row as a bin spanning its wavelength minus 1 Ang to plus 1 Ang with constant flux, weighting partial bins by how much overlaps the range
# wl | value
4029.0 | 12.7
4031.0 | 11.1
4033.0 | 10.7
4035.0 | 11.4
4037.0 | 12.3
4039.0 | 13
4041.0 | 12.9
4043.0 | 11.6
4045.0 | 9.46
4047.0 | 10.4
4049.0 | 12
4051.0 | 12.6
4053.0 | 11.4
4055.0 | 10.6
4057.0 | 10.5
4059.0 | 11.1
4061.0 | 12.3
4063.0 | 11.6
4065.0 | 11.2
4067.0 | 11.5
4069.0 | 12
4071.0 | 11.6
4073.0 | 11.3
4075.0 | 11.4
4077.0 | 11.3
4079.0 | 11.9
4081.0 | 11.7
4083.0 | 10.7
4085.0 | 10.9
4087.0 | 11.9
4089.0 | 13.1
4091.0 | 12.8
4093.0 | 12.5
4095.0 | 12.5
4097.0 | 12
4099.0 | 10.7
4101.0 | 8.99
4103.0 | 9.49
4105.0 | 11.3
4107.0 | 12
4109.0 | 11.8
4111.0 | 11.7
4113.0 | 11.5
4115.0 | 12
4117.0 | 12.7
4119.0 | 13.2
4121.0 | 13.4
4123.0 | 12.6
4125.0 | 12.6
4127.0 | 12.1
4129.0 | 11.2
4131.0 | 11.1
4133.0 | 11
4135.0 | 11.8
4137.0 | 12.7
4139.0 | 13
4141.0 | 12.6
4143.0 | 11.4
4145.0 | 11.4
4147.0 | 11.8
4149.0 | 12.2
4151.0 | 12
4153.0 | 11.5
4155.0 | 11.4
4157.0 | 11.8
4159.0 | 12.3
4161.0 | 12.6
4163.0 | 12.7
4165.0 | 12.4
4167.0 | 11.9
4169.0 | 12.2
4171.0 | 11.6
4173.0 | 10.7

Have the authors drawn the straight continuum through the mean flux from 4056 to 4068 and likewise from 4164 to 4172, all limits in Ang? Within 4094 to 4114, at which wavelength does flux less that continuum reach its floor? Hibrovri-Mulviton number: 4101.0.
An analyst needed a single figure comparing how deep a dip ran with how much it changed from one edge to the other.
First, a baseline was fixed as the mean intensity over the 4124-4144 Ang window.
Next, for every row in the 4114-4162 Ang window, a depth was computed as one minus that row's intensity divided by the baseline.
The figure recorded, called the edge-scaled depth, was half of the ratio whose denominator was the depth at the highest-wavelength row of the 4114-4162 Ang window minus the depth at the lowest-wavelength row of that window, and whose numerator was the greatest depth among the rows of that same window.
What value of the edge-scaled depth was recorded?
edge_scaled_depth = -0.8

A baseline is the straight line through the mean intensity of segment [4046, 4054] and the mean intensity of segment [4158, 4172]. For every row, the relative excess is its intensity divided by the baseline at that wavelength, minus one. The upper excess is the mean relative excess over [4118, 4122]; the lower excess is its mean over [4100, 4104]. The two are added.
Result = -0.11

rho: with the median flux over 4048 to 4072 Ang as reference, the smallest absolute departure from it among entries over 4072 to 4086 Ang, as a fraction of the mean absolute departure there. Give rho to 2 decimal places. 0.40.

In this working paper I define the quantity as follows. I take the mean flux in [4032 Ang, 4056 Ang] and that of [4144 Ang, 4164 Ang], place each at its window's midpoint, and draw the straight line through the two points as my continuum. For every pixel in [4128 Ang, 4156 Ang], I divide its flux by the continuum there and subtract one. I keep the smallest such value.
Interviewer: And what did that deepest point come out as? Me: -0.07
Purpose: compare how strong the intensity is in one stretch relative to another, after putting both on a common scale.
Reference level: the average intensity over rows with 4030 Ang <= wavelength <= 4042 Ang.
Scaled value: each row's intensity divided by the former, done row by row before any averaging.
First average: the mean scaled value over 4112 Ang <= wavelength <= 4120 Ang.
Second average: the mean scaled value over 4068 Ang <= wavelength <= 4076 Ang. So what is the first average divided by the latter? 1.07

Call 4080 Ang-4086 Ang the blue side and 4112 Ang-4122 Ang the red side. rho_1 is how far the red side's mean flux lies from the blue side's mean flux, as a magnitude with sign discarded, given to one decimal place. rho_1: 1.5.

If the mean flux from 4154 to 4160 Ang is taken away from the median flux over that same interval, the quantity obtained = 0.0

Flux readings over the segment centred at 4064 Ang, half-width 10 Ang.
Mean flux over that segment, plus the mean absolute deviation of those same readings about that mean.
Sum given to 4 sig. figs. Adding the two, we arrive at 11.80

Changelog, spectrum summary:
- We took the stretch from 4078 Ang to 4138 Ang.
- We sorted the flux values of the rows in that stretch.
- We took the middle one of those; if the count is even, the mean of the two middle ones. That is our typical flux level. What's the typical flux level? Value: 11.9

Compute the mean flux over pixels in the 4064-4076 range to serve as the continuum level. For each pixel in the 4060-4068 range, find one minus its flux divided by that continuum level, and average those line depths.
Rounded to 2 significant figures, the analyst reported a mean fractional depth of -0.013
